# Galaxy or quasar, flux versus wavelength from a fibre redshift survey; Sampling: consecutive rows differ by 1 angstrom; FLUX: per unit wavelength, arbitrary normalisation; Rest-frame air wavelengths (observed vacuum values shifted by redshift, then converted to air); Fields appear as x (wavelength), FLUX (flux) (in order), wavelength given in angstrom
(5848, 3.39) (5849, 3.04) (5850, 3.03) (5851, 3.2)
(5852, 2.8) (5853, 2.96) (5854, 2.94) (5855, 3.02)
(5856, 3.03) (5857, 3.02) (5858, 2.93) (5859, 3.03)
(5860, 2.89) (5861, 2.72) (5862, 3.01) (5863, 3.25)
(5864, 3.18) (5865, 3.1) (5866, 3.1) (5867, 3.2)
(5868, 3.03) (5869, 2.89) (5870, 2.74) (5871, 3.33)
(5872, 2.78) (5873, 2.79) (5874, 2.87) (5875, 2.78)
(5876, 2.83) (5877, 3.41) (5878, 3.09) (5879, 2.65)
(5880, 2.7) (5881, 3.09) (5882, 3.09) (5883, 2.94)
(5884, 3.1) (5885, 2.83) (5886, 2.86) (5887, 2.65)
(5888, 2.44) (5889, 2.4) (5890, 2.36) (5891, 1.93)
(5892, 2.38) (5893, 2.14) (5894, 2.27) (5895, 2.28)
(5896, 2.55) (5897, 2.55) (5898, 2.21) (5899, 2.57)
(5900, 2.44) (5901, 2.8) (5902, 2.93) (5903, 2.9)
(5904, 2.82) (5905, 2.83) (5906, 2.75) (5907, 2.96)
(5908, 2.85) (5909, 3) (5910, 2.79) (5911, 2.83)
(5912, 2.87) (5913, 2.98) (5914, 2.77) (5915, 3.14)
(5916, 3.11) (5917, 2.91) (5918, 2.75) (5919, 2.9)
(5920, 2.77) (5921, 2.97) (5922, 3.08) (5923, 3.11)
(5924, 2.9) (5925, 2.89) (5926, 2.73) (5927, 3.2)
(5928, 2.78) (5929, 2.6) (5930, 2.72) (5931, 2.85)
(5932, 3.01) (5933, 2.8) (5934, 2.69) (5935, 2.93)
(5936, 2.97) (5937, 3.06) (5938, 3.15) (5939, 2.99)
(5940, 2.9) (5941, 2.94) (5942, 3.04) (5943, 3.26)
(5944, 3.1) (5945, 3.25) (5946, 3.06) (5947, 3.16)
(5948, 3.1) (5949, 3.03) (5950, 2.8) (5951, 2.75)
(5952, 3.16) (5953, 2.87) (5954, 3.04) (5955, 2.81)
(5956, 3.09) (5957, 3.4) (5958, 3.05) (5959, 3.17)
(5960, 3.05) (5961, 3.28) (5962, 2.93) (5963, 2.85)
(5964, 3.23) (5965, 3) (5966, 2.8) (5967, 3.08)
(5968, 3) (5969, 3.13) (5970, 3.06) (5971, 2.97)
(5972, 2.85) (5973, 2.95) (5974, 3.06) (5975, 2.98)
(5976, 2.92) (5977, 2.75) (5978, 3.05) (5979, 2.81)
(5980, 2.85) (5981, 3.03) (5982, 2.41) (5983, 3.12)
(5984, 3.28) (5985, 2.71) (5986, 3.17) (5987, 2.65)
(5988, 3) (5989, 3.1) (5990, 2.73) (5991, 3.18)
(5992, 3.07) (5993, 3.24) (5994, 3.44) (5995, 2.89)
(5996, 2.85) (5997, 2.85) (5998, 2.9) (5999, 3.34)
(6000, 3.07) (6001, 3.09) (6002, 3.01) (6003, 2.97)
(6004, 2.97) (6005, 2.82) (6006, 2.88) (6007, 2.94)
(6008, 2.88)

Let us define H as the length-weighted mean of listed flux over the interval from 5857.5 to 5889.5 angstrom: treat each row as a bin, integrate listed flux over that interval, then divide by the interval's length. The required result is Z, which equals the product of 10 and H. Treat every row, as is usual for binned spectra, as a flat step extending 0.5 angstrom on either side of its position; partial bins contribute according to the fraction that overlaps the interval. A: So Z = 29.3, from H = 2.93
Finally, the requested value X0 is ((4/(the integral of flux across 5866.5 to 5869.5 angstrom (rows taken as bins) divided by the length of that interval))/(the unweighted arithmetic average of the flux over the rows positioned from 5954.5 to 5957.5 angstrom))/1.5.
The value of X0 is 0.283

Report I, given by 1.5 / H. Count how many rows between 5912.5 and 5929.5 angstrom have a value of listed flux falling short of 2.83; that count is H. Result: 0.25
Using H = 6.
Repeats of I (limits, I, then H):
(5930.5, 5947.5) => 0.75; 2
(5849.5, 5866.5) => 0.75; 2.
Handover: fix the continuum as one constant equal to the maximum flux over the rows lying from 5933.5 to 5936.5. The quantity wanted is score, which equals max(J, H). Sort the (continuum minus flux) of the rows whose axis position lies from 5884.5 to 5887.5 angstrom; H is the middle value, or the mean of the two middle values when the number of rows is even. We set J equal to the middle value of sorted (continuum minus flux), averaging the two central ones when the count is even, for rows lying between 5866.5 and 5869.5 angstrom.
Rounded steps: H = 0.14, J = -0.060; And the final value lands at 0.14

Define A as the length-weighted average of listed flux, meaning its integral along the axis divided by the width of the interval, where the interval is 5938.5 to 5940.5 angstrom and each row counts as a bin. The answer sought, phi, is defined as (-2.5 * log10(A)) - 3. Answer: -4.17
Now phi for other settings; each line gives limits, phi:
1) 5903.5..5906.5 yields -4.12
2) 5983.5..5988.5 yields -4.18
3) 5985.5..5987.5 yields -4.16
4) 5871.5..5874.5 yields -4.12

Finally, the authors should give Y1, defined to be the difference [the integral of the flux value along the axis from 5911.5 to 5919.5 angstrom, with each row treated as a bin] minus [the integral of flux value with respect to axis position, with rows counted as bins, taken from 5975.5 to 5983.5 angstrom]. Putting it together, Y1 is 0.49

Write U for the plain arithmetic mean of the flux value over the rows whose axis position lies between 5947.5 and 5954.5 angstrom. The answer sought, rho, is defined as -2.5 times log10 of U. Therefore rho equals -1.18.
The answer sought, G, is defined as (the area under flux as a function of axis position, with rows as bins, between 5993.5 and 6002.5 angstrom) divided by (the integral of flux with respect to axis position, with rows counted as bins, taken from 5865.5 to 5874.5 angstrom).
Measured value 1.03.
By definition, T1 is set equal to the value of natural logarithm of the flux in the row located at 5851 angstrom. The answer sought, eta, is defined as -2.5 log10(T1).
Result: -0.16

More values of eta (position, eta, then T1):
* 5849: -0.12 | 1.11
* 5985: 0.00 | 1.00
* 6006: -0.06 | 1.06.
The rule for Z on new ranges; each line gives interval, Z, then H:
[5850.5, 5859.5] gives 29.9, 2.99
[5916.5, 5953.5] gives 29.5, 2.95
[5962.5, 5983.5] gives 29.5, 2.95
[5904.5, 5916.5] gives 29.1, 2.91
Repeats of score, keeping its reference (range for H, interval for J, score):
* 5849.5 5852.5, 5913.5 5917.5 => -0.04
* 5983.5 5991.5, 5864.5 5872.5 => -0.08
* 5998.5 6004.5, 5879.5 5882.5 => -0.07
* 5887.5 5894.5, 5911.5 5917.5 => 0.61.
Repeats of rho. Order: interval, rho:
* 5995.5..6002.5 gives -1.20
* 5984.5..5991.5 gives -1.17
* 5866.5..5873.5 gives -1.18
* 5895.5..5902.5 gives -1.03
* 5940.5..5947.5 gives -1.23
